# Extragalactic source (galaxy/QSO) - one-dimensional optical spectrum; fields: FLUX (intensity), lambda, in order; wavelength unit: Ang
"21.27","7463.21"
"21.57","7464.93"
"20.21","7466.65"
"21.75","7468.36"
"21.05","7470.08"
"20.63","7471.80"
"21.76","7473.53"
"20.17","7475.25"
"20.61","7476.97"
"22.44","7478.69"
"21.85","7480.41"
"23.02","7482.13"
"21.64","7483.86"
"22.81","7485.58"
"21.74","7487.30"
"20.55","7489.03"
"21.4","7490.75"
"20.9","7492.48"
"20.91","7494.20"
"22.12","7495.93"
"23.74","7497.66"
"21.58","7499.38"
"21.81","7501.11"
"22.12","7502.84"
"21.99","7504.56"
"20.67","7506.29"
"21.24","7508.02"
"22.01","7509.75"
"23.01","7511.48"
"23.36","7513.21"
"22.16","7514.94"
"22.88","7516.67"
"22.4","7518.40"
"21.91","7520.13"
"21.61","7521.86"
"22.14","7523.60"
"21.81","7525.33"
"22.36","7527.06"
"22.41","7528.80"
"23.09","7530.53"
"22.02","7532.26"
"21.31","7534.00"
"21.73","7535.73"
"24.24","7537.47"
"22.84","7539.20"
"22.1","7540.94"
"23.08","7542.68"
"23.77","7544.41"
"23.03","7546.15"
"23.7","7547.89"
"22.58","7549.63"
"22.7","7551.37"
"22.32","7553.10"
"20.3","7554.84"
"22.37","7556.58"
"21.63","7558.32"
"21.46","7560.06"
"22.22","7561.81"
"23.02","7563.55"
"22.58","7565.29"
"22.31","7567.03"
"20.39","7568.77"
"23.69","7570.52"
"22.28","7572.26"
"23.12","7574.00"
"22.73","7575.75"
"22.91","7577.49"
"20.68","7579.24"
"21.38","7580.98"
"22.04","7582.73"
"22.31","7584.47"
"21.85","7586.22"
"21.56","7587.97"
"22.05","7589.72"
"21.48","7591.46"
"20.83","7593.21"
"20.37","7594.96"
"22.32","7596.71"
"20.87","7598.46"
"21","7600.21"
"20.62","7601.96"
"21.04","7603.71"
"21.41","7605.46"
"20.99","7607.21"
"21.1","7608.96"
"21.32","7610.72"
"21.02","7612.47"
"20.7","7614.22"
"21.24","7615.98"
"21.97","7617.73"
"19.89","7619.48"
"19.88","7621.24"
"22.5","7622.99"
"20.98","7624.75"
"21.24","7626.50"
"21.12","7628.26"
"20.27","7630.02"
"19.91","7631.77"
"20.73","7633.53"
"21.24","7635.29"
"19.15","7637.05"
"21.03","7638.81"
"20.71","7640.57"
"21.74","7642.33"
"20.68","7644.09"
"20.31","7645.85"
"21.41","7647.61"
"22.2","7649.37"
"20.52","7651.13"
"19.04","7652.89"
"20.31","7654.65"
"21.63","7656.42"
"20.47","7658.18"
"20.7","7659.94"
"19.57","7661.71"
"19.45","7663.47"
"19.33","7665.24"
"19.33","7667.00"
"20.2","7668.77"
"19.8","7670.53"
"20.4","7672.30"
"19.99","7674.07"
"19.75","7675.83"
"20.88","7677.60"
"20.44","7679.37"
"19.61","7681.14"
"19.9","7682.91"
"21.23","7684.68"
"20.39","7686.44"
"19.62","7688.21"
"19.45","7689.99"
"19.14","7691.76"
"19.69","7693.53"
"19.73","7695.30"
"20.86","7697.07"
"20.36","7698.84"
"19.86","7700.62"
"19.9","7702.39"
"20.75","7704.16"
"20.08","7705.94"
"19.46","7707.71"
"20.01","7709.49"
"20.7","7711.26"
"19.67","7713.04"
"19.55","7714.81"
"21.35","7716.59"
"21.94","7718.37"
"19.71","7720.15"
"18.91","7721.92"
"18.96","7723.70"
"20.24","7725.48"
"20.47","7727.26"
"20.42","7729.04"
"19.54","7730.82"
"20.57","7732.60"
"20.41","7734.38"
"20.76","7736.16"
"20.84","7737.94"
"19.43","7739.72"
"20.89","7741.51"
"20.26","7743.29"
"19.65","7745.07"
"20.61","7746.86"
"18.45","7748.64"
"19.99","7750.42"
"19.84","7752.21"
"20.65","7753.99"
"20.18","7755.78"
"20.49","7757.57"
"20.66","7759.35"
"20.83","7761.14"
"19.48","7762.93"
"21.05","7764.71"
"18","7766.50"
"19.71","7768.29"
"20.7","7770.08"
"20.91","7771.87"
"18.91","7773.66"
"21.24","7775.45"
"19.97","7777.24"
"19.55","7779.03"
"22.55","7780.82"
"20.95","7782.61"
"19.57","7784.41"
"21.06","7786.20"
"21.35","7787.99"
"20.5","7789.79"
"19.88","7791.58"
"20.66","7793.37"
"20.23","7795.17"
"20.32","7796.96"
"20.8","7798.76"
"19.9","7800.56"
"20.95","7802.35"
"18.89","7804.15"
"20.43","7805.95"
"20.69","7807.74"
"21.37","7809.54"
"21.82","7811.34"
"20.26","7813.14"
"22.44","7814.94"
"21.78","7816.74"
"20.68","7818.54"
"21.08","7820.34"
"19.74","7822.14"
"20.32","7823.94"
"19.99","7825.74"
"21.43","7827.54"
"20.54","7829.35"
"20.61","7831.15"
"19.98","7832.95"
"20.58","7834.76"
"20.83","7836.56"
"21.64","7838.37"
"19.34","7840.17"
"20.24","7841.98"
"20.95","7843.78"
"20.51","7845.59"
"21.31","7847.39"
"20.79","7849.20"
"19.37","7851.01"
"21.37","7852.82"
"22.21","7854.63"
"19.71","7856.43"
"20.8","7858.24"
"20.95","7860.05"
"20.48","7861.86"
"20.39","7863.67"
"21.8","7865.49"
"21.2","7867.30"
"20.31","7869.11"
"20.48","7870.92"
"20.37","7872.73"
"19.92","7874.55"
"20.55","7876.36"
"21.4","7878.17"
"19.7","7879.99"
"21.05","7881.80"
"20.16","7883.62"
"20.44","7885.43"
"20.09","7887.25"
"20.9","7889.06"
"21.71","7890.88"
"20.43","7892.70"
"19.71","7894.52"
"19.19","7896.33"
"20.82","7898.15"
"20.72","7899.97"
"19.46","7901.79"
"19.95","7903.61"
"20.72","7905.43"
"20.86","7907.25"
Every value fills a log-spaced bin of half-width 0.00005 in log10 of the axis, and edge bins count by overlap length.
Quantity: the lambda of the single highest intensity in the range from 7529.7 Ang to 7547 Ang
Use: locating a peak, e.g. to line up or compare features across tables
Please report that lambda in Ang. 7537.47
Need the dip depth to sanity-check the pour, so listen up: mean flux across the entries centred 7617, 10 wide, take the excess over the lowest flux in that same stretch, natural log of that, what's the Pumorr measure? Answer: -0.10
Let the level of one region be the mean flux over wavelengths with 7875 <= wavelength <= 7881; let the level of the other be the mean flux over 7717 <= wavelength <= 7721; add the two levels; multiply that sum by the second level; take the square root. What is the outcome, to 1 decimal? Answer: 29.4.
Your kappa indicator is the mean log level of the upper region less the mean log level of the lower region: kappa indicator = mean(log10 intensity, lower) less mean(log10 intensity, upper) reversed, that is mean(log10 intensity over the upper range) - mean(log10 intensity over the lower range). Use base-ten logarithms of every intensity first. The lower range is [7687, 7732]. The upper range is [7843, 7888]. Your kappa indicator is 0.014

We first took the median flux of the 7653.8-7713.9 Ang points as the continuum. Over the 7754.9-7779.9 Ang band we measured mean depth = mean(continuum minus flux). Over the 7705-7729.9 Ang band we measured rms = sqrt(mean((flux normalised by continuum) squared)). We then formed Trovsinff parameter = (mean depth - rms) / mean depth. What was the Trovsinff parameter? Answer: 6.8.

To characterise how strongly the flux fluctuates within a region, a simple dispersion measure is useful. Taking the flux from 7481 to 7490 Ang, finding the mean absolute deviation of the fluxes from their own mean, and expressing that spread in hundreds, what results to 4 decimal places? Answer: 0.0077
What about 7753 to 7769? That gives 0.0070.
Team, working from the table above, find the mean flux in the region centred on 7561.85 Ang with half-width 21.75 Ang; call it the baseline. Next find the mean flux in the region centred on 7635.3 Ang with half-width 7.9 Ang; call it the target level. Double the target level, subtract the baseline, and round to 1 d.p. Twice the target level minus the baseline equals 19.0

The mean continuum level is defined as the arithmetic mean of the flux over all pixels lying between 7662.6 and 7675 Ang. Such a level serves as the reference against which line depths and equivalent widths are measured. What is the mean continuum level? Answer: 19.8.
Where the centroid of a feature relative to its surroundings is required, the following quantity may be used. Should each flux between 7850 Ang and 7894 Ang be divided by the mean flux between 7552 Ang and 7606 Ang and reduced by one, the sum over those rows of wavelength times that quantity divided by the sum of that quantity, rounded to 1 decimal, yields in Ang 7872.2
